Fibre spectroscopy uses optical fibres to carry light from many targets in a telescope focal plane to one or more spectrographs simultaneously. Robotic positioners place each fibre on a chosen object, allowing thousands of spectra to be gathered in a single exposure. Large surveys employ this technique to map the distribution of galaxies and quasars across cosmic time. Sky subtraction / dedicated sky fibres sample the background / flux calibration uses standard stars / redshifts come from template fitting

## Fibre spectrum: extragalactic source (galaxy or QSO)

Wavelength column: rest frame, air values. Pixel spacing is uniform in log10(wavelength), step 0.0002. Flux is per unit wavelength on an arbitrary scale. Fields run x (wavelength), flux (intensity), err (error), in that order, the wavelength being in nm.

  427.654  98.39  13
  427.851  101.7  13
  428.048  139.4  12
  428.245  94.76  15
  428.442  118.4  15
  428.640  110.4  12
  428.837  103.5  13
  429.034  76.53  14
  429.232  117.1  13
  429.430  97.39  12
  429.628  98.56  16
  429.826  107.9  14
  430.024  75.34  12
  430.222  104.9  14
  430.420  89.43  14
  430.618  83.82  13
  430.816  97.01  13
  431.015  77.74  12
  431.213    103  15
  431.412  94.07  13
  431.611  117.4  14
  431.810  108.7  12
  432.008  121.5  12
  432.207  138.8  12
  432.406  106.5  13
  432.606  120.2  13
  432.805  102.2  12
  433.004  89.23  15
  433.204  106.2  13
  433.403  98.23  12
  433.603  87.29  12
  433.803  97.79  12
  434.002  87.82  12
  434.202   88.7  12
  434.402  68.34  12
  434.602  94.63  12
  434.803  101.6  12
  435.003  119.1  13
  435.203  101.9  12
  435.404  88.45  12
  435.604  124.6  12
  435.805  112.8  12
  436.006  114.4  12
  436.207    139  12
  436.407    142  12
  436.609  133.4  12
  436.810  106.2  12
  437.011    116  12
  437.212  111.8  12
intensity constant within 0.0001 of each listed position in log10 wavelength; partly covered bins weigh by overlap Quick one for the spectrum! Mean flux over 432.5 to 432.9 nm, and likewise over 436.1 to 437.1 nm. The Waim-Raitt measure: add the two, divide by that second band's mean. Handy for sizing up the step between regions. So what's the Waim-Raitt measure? 1.87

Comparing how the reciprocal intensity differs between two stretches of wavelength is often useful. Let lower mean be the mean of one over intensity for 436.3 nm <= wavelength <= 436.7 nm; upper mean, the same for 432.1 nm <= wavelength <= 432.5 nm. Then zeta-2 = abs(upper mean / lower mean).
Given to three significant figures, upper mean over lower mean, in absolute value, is 1.14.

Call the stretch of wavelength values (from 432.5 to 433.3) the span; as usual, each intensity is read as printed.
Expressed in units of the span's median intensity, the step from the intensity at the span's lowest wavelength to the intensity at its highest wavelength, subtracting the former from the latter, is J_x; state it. -0.1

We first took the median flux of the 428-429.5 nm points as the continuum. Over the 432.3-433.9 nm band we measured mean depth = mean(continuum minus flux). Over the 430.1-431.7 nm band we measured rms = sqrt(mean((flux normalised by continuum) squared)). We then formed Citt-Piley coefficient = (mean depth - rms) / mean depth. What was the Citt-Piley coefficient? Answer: 0.85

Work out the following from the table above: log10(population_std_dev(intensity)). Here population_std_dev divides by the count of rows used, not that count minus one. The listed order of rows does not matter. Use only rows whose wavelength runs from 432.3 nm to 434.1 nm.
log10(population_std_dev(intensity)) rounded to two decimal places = 1.01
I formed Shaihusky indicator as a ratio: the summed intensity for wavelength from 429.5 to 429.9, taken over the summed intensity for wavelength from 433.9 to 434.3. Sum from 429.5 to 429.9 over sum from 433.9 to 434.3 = 1.17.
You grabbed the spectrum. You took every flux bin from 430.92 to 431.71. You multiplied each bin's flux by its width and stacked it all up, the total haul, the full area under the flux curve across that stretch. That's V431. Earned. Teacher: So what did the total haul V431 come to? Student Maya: 78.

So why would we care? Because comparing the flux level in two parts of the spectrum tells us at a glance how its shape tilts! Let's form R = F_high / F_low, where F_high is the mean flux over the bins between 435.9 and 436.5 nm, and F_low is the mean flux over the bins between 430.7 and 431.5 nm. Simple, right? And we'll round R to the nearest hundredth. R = 1.42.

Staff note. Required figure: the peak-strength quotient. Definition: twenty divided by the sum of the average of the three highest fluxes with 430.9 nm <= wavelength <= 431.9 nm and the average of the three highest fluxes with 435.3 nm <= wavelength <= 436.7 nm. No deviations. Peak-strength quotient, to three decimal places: 0.081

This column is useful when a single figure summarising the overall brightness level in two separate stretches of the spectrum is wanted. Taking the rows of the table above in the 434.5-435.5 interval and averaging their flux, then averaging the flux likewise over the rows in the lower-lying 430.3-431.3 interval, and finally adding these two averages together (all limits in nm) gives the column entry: 191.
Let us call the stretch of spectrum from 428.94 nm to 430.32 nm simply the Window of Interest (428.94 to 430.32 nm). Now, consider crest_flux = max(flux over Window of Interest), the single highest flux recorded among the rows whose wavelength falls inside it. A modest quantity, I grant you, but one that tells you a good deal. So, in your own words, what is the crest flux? 117.1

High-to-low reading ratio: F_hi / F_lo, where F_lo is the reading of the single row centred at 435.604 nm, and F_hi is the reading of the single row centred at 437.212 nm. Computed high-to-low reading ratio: 0.90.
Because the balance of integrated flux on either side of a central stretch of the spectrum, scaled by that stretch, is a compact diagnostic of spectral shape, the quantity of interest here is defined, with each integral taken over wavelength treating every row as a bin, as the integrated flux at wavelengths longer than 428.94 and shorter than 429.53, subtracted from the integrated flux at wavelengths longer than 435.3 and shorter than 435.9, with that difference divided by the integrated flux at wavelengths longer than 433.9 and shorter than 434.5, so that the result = 0.16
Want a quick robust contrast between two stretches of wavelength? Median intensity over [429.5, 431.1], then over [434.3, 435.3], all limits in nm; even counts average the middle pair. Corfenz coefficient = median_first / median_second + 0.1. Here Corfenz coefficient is 1.018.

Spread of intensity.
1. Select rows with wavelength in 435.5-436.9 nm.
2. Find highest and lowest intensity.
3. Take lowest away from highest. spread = 36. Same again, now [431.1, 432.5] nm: 45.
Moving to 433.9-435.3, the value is 51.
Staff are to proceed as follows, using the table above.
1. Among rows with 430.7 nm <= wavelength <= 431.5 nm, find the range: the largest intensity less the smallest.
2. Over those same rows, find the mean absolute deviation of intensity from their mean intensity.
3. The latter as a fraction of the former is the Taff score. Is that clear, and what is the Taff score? 0.301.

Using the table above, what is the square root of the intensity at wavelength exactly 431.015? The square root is 8.8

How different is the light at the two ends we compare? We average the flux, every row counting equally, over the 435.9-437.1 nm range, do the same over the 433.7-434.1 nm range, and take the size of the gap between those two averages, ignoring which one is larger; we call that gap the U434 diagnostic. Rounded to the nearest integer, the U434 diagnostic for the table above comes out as 32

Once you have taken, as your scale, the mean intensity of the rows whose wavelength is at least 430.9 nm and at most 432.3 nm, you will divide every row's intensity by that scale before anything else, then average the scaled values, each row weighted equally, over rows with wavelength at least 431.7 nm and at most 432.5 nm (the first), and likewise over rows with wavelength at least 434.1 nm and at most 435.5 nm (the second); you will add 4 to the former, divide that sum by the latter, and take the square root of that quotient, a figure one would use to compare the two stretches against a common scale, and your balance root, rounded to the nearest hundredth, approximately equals 2.42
